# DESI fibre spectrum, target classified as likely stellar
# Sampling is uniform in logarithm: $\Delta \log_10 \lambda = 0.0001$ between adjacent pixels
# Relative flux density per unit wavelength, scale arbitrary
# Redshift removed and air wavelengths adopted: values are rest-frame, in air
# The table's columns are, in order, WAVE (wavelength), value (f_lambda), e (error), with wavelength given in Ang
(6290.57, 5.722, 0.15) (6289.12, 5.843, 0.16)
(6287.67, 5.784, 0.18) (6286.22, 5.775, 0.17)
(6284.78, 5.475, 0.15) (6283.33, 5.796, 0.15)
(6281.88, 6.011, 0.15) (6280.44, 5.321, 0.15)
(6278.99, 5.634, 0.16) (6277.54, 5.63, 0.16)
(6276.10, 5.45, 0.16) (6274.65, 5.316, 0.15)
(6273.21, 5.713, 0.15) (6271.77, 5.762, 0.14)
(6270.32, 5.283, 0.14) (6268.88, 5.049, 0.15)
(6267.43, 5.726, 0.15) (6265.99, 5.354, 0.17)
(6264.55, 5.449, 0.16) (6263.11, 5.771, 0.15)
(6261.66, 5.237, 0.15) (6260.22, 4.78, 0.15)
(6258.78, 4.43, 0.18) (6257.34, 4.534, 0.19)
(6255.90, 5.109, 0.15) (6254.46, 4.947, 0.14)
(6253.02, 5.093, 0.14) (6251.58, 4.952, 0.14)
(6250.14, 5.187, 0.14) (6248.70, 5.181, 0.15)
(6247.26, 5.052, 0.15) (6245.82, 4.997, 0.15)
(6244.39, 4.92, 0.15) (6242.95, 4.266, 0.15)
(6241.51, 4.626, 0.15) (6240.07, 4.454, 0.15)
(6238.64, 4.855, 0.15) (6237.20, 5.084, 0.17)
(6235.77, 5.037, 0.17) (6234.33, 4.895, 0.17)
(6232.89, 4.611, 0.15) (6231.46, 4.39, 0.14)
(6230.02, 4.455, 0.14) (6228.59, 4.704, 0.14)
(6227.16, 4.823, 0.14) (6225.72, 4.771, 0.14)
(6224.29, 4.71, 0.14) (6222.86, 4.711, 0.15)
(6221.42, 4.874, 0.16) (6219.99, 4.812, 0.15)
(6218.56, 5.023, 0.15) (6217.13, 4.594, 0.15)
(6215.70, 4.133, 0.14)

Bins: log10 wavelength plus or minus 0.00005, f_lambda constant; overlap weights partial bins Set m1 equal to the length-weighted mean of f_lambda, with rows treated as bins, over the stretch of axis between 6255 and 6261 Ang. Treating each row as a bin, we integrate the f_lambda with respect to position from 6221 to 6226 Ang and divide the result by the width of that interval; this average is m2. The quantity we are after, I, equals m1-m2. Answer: 0.0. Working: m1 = 4.7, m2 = 4.8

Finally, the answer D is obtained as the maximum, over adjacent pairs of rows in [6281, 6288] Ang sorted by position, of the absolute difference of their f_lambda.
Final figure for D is 0.32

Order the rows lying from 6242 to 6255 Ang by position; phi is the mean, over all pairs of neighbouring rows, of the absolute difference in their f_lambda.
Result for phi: 0.180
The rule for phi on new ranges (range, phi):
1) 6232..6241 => 0.221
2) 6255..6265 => 0.390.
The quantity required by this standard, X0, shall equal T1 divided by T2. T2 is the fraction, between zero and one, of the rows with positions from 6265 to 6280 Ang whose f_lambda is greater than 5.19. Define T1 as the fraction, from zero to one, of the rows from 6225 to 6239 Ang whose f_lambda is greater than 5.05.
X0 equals 0.1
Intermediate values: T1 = 0.10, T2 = 0.90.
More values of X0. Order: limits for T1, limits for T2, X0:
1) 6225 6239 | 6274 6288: 0.1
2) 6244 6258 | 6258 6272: 0.7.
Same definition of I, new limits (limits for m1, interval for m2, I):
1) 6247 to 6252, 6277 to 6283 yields -0.6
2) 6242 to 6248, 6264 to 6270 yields -0.6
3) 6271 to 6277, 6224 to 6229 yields 0.8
